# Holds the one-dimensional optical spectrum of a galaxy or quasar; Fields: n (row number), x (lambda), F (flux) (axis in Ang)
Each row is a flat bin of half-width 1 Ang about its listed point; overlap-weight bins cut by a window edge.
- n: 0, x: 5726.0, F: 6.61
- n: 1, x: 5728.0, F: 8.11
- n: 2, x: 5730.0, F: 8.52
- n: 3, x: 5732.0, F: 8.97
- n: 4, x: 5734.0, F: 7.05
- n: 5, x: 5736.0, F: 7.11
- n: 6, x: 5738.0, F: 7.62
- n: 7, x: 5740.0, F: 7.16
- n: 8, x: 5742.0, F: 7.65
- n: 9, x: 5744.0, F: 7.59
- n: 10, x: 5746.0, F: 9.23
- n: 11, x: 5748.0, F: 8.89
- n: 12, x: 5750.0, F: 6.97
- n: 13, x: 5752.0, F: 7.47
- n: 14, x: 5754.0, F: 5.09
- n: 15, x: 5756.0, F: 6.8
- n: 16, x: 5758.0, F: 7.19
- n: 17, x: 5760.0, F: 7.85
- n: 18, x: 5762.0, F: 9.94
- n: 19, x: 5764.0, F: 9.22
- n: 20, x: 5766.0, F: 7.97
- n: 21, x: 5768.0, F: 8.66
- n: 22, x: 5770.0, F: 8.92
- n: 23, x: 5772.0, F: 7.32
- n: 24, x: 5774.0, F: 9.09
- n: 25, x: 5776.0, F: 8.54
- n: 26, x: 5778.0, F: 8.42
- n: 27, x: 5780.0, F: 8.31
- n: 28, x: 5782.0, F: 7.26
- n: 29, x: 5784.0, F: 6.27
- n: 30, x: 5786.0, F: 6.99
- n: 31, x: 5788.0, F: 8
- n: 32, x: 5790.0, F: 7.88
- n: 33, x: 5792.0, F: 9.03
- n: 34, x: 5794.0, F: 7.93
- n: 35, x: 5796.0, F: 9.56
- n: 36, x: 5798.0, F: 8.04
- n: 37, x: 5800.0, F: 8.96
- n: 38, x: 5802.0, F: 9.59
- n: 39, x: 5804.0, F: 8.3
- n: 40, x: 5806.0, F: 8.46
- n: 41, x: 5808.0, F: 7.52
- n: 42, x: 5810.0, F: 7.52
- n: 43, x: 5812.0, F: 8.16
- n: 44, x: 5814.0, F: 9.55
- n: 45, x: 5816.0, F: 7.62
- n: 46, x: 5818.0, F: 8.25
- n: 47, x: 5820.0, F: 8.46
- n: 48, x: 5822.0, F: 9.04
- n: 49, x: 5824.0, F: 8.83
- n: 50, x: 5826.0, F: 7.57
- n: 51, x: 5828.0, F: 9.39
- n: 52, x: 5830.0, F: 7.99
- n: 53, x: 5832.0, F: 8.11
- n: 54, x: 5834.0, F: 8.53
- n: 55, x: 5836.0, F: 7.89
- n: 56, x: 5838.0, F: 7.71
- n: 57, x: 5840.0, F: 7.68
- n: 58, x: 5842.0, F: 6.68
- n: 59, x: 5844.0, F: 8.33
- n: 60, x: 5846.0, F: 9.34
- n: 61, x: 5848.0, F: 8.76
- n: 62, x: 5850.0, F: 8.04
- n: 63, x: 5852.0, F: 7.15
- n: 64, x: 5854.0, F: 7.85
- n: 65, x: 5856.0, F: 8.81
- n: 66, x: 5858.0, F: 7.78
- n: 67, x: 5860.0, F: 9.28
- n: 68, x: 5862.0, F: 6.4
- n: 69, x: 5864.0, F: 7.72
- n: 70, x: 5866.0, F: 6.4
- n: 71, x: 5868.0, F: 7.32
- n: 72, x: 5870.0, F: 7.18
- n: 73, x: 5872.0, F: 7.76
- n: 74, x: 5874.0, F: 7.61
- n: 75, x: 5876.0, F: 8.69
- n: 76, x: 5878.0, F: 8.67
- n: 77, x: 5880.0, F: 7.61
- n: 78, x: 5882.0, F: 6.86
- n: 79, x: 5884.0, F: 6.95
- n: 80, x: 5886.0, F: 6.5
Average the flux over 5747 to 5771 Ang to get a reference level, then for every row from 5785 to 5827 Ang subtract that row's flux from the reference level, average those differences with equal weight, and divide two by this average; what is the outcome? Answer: -5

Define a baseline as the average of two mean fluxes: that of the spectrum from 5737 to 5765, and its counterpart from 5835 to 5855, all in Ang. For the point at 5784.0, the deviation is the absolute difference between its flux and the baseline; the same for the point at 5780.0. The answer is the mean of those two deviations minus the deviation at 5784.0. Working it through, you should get -0.6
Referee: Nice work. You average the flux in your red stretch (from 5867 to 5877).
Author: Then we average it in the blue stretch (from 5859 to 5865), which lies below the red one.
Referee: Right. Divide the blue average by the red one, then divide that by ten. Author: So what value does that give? 0.101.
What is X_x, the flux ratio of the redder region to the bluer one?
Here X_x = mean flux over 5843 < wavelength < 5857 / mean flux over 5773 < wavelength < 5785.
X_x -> 1.04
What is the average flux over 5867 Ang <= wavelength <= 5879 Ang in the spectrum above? 7.9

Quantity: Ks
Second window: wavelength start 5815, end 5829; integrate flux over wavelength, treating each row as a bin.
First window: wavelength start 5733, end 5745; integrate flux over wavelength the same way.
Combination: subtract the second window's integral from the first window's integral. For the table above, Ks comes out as -30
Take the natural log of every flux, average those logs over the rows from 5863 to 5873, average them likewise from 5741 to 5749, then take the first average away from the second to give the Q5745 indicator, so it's 0.14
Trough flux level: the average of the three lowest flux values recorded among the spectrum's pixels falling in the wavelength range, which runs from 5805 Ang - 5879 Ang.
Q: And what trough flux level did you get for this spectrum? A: 6.5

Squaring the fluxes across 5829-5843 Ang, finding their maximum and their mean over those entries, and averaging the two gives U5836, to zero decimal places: 67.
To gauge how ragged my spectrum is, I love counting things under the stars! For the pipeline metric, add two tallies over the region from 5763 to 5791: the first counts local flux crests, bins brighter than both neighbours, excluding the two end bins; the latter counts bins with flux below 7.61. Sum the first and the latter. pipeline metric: 7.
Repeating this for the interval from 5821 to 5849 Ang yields 5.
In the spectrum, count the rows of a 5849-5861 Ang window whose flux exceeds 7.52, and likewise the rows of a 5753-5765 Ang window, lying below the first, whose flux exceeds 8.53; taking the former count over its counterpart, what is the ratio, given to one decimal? 2.5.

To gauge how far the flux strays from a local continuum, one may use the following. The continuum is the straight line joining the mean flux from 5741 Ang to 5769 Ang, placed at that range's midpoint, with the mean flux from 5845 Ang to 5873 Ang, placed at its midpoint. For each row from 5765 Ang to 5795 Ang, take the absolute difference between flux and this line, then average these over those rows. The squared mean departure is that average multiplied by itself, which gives 0.42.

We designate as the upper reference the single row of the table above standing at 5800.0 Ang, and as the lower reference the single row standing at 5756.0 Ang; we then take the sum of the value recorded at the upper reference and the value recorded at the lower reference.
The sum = 15.8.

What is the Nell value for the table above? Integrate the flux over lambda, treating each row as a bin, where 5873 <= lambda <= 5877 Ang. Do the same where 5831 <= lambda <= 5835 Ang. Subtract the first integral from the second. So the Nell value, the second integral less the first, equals 1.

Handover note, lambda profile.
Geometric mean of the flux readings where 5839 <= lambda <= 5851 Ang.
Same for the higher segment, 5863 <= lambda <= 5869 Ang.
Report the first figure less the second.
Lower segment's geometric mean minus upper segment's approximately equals 1.0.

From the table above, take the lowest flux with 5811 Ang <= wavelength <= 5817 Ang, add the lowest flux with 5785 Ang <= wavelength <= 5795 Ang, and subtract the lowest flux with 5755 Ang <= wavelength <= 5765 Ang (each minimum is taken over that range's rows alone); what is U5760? 7.8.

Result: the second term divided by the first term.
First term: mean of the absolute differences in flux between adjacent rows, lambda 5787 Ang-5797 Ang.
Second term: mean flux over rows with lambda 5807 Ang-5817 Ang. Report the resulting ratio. 8.1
